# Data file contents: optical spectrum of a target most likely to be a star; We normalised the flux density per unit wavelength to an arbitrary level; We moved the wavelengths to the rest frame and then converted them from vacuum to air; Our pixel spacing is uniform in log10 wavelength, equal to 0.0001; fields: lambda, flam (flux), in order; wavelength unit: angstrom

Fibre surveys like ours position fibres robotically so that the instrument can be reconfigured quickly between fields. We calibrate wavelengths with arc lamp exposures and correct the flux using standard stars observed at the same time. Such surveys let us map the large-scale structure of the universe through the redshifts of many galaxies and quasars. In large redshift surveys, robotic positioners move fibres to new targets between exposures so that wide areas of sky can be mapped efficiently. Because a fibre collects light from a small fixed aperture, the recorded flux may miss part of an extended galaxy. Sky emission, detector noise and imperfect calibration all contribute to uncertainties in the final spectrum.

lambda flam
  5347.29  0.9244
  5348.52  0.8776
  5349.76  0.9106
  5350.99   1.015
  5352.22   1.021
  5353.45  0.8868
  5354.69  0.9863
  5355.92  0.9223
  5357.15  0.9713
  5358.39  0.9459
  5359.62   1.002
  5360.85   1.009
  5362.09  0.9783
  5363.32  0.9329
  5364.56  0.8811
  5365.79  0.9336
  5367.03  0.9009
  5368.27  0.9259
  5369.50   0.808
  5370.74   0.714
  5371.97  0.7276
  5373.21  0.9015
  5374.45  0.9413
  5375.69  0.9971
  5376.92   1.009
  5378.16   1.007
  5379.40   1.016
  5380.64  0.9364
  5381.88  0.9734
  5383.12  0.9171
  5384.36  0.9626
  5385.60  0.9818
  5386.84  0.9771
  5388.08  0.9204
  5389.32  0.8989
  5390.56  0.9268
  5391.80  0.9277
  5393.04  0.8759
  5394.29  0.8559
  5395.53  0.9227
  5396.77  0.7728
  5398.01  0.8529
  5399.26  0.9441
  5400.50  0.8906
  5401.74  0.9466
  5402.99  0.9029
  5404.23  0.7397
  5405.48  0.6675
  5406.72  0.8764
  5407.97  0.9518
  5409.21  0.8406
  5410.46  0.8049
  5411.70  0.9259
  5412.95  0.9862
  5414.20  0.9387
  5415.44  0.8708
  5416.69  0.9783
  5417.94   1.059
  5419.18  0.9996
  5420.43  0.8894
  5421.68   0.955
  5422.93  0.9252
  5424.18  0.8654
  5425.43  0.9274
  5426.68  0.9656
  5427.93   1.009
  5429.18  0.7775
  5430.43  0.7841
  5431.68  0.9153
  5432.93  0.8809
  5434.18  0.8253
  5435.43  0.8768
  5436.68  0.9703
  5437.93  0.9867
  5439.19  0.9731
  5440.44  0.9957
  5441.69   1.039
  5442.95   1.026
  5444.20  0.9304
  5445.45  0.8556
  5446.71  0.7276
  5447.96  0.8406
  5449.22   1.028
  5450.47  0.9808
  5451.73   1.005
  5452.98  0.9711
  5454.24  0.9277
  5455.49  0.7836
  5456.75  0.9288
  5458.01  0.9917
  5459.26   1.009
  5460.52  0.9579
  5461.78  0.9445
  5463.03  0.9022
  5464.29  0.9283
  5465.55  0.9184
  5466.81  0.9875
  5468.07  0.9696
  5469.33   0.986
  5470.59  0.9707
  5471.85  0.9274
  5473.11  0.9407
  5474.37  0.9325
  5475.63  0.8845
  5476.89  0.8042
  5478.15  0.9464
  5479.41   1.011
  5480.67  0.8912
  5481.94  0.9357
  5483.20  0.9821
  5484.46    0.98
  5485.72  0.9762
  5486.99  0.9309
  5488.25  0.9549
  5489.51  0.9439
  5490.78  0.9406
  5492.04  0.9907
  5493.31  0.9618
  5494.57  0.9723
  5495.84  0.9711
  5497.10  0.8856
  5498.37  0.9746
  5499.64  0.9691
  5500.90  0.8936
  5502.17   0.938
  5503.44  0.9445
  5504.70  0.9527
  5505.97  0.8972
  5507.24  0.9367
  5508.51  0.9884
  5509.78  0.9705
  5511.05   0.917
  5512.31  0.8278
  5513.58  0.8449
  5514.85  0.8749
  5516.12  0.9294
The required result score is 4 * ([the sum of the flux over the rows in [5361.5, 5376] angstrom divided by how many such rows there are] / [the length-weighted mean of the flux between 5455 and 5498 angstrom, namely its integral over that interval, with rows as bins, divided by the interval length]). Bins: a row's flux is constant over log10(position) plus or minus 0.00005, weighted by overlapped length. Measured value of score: 3.76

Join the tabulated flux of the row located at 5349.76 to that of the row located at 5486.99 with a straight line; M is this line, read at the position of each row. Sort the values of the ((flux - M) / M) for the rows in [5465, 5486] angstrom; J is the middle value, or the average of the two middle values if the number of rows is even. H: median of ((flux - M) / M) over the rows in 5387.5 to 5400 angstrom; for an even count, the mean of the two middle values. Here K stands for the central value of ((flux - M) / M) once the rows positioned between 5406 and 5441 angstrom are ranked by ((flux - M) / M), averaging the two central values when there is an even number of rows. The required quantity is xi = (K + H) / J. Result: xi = -0.1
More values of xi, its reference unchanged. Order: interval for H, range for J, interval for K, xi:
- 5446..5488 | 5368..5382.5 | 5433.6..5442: 2.7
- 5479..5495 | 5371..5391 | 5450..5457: 1.4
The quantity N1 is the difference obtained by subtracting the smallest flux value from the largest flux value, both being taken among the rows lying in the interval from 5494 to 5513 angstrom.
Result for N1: 0.16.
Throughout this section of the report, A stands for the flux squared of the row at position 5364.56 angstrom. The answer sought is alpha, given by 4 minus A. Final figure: 3.22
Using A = 0.78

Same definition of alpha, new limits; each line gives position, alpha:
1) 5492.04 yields 3.02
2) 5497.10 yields 3.22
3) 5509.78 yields 3.06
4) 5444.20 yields 3.13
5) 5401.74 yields 3.10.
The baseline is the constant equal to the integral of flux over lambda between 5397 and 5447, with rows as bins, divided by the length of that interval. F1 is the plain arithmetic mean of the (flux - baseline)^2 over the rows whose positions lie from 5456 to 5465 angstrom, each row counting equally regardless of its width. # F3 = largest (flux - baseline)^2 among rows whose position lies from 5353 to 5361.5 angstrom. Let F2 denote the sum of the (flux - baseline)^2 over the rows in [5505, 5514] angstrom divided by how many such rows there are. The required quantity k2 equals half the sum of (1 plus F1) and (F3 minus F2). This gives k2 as 0.505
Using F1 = 0.003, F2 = 0.0031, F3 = 0.0104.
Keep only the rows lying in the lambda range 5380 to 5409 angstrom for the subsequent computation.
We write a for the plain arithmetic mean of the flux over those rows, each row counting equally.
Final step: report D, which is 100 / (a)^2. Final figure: 124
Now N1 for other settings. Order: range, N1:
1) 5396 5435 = 0.39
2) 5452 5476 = 0.23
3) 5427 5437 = 0.23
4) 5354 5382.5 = 0.30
